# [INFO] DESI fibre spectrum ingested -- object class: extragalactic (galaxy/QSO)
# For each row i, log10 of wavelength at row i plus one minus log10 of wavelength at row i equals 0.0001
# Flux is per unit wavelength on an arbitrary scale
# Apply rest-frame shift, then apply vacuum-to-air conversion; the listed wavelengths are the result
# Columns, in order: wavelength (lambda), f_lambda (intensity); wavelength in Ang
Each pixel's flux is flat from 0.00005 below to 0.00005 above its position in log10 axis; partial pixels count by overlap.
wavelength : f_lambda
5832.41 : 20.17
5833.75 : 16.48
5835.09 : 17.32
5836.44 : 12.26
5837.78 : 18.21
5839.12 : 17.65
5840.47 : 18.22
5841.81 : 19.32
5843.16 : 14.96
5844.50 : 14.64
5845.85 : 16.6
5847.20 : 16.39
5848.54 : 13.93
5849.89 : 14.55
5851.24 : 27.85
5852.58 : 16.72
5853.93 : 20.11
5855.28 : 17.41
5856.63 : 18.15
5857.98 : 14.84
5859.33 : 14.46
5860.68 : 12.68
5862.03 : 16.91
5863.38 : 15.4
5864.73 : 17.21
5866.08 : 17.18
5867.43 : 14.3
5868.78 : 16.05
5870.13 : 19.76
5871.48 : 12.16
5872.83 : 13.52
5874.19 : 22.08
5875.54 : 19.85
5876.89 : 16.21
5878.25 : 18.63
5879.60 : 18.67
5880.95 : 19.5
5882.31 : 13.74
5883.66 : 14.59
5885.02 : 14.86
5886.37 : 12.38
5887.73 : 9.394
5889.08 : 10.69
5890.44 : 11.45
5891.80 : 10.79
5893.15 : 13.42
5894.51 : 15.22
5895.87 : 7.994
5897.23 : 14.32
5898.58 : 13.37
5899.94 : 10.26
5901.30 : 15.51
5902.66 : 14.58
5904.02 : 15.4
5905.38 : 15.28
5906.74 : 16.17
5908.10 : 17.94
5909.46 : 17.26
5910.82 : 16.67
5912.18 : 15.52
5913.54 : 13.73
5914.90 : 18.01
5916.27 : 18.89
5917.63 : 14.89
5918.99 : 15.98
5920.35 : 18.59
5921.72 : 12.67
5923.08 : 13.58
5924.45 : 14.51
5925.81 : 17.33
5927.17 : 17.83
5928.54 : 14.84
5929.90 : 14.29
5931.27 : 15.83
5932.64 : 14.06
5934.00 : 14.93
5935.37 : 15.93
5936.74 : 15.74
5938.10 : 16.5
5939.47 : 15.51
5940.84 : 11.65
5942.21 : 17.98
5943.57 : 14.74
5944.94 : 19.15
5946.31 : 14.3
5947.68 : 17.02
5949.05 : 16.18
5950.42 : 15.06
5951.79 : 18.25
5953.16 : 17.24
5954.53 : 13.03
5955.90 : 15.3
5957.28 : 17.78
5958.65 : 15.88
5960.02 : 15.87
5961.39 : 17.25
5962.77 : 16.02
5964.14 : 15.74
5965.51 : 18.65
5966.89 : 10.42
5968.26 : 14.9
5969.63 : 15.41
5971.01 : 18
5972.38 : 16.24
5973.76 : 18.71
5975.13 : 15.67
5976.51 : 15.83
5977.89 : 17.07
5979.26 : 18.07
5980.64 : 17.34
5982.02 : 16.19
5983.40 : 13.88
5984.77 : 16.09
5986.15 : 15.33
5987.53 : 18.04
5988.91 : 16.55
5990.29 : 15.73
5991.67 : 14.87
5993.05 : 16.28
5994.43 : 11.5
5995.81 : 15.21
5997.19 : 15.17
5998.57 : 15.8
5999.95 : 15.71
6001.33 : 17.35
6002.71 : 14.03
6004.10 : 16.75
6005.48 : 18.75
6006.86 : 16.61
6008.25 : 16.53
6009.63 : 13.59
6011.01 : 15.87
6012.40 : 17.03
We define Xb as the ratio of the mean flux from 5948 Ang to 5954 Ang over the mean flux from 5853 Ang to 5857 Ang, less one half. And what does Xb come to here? 0.40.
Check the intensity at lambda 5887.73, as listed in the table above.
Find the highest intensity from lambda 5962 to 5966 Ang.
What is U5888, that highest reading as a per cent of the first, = 199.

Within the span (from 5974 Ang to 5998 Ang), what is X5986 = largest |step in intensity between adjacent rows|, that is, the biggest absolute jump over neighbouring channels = 4.8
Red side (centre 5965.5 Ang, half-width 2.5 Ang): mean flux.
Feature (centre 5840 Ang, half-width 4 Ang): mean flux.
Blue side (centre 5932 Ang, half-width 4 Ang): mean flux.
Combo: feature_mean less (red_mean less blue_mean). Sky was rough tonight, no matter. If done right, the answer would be 16.8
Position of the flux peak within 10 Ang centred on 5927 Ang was 5927.17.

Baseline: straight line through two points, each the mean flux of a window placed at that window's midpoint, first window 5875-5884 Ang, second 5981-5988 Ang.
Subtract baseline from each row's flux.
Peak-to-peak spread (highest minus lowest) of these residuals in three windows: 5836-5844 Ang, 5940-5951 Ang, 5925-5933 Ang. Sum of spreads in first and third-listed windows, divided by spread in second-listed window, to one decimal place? 1.4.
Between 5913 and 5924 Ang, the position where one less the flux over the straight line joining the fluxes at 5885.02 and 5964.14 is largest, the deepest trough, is 5921.72 Ang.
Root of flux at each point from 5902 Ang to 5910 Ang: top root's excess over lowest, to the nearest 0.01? 0.42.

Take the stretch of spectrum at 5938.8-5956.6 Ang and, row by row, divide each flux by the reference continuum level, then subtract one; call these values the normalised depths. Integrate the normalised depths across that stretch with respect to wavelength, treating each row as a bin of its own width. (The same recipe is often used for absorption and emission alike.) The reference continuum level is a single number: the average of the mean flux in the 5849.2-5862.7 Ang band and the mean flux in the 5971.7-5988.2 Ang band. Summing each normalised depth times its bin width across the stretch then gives -1.2 Ang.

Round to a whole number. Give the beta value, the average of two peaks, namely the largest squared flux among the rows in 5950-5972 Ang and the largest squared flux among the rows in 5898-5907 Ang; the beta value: 305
